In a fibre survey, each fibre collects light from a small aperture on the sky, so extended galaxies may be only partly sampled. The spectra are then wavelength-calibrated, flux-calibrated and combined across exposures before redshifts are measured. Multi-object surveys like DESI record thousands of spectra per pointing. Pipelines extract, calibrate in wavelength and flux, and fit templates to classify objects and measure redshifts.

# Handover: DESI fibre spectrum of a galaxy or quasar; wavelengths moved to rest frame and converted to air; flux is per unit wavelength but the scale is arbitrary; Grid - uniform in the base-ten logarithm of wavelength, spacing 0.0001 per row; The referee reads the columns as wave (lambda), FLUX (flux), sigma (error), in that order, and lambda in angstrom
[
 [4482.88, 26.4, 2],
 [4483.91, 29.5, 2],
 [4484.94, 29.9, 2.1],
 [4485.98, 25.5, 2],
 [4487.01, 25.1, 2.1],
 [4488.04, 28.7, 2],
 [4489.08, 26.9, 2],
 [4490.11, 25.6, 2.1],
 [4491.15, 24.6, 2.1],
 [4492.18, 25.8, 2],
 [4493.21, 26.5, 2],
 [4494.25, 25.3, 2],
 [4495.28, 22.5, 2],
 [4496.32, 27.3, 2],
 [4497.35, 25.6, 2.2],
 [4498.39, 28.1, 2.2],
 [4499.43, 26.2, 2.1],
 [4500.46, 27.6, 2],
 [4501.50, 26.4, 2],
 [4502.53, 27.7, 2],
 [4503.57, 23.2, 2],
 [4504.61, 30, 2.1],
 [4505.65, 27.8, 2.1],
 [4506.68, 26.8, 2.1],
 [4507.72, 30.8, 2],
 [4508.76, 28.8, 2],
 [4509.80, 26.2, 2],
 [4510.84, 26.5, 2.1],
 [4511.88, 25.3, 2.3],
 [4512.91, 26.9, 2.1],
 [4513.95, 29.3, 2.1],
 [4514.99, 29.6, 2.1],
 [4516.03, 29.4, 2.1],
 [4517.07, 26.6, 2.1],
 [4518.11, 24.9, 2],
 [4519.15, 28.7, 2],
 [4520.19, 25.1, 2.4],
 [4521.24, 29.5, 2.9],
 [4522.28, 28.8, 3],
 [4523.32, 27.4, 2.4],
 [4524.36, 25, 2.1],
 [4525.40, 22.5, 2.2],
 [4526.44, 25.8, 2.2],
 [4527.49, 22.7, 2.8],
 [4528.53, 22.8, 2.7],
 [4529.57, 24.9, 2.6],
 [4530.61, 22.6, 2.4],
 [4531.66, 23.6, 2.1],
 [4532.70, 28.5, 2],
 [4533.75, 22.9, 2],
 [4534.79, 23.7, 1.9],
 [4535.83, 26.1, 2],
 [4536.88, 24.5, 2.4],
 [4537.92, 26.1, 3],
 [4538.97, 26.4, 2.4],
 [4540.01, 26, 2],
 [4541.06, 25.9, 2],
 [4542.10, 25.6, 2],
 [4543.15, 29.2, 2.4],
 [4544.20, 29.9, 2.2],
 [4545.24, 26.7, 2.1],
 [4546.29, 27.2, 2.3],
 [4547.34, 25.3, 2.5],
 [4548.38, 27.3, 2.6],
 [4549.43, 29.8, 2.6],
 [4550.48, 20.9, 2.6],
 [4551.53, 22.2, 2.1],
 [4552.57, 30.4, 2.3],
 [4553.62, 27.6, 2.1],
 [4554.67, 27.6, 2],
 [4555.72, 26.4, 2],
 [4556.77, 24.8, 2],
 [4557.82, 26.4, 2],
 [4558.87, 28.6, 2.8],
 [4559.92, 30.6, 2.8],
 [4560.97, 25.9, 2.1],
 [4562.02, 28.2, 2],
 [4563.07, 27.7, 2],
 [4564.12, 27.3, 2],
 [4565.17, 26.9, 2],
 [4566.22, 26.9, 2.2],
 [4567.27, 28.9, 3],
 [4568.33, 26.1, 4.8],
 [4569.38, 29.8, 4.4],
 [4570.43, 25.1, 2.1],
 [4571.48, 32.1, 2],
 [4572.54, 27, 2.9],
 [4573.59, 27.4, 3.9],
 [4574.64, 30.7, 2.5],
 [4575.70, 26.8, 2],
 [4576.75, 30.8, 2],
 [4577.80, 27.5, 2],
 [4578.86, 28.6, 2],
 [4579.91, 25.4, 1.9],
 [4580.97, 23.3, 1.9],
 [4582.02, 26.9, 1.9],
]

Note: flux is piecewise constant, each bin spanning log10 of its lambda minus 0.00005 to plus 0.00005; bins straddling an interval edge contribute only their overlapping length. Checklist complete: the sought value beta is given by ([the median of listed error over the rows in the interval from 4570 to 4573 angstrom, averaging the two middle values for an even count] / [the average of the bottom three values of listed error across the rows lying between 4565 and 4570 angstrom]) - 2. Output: -1.1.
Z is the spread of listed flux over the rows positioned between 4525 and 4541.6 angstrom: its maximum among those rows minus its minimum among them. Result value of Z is 6.00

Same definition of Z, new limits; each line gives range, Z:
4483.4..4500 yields 7.40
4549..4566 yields 9.70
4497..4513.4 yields 7.60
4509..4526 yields 7.10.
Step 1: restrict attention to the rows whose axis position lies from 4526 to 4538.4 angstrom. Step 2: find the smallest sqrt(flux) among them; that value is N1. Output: 4.75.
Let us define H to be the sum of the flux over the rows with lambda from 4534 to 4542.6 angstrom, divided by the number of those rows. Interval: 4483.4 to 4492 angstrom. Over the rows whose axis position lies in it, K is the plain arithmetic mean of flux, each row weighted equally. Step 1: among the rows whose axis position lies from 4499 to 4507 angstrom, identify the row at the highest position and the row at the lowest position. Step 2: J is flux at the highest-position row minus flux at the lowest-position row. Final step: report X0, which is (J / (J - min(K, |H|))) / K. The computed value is -0.0009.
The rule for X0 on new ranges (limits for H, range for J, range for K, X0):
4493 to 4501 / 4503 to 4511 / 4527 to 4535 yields -0.0067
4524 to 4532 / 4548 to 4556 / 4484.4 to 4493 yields 0.0014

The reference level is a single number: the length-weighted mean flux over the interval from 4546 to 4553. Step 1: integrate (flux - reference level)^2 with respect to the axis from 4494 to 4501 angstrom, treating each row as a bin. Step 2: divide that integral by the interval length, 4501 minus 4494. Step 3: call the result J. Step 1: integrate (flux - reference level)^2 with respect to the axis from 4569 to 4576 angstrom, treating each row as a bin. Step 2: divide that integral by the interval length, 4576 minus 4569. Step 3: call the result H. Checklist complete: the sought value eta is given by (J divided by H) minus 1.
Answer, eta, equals -0.7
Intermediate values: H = 11.0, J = 3.2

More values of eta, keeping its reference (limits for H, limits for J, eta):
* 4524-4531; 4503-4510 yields 0.2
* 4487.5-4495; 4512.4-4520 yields 2.1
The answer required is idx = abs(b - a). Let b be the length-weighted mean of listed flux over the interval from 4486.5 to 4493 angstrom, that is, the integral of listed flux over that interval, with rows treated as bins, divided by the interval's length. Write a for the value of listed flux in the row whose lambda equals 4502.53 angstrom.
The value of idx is 1.6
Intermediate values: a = 27.7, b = 26.1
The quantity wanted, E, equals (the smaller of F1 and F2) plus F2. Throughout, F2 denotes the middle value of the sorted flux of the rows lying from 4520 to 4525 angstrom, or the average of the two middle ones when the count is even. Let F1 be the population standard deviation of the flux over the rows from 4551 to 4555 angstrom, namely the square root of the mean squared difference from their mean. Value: 30.4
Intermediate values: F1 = 3.0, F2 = 27.4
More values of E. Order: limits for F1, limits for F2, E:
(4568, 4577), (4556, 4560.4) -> 29.8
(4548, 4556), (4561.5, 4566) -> 30.6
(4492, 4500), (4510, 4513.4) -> 28.1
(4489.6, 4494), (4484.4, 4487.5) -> 26.2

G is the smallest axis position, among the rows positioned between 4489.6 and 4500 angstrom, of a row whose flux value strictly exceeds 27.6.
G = 4498.39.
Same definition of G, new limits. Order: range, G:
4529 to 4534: 4532.70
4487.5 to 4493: 4488.04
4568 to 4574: 4569.38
